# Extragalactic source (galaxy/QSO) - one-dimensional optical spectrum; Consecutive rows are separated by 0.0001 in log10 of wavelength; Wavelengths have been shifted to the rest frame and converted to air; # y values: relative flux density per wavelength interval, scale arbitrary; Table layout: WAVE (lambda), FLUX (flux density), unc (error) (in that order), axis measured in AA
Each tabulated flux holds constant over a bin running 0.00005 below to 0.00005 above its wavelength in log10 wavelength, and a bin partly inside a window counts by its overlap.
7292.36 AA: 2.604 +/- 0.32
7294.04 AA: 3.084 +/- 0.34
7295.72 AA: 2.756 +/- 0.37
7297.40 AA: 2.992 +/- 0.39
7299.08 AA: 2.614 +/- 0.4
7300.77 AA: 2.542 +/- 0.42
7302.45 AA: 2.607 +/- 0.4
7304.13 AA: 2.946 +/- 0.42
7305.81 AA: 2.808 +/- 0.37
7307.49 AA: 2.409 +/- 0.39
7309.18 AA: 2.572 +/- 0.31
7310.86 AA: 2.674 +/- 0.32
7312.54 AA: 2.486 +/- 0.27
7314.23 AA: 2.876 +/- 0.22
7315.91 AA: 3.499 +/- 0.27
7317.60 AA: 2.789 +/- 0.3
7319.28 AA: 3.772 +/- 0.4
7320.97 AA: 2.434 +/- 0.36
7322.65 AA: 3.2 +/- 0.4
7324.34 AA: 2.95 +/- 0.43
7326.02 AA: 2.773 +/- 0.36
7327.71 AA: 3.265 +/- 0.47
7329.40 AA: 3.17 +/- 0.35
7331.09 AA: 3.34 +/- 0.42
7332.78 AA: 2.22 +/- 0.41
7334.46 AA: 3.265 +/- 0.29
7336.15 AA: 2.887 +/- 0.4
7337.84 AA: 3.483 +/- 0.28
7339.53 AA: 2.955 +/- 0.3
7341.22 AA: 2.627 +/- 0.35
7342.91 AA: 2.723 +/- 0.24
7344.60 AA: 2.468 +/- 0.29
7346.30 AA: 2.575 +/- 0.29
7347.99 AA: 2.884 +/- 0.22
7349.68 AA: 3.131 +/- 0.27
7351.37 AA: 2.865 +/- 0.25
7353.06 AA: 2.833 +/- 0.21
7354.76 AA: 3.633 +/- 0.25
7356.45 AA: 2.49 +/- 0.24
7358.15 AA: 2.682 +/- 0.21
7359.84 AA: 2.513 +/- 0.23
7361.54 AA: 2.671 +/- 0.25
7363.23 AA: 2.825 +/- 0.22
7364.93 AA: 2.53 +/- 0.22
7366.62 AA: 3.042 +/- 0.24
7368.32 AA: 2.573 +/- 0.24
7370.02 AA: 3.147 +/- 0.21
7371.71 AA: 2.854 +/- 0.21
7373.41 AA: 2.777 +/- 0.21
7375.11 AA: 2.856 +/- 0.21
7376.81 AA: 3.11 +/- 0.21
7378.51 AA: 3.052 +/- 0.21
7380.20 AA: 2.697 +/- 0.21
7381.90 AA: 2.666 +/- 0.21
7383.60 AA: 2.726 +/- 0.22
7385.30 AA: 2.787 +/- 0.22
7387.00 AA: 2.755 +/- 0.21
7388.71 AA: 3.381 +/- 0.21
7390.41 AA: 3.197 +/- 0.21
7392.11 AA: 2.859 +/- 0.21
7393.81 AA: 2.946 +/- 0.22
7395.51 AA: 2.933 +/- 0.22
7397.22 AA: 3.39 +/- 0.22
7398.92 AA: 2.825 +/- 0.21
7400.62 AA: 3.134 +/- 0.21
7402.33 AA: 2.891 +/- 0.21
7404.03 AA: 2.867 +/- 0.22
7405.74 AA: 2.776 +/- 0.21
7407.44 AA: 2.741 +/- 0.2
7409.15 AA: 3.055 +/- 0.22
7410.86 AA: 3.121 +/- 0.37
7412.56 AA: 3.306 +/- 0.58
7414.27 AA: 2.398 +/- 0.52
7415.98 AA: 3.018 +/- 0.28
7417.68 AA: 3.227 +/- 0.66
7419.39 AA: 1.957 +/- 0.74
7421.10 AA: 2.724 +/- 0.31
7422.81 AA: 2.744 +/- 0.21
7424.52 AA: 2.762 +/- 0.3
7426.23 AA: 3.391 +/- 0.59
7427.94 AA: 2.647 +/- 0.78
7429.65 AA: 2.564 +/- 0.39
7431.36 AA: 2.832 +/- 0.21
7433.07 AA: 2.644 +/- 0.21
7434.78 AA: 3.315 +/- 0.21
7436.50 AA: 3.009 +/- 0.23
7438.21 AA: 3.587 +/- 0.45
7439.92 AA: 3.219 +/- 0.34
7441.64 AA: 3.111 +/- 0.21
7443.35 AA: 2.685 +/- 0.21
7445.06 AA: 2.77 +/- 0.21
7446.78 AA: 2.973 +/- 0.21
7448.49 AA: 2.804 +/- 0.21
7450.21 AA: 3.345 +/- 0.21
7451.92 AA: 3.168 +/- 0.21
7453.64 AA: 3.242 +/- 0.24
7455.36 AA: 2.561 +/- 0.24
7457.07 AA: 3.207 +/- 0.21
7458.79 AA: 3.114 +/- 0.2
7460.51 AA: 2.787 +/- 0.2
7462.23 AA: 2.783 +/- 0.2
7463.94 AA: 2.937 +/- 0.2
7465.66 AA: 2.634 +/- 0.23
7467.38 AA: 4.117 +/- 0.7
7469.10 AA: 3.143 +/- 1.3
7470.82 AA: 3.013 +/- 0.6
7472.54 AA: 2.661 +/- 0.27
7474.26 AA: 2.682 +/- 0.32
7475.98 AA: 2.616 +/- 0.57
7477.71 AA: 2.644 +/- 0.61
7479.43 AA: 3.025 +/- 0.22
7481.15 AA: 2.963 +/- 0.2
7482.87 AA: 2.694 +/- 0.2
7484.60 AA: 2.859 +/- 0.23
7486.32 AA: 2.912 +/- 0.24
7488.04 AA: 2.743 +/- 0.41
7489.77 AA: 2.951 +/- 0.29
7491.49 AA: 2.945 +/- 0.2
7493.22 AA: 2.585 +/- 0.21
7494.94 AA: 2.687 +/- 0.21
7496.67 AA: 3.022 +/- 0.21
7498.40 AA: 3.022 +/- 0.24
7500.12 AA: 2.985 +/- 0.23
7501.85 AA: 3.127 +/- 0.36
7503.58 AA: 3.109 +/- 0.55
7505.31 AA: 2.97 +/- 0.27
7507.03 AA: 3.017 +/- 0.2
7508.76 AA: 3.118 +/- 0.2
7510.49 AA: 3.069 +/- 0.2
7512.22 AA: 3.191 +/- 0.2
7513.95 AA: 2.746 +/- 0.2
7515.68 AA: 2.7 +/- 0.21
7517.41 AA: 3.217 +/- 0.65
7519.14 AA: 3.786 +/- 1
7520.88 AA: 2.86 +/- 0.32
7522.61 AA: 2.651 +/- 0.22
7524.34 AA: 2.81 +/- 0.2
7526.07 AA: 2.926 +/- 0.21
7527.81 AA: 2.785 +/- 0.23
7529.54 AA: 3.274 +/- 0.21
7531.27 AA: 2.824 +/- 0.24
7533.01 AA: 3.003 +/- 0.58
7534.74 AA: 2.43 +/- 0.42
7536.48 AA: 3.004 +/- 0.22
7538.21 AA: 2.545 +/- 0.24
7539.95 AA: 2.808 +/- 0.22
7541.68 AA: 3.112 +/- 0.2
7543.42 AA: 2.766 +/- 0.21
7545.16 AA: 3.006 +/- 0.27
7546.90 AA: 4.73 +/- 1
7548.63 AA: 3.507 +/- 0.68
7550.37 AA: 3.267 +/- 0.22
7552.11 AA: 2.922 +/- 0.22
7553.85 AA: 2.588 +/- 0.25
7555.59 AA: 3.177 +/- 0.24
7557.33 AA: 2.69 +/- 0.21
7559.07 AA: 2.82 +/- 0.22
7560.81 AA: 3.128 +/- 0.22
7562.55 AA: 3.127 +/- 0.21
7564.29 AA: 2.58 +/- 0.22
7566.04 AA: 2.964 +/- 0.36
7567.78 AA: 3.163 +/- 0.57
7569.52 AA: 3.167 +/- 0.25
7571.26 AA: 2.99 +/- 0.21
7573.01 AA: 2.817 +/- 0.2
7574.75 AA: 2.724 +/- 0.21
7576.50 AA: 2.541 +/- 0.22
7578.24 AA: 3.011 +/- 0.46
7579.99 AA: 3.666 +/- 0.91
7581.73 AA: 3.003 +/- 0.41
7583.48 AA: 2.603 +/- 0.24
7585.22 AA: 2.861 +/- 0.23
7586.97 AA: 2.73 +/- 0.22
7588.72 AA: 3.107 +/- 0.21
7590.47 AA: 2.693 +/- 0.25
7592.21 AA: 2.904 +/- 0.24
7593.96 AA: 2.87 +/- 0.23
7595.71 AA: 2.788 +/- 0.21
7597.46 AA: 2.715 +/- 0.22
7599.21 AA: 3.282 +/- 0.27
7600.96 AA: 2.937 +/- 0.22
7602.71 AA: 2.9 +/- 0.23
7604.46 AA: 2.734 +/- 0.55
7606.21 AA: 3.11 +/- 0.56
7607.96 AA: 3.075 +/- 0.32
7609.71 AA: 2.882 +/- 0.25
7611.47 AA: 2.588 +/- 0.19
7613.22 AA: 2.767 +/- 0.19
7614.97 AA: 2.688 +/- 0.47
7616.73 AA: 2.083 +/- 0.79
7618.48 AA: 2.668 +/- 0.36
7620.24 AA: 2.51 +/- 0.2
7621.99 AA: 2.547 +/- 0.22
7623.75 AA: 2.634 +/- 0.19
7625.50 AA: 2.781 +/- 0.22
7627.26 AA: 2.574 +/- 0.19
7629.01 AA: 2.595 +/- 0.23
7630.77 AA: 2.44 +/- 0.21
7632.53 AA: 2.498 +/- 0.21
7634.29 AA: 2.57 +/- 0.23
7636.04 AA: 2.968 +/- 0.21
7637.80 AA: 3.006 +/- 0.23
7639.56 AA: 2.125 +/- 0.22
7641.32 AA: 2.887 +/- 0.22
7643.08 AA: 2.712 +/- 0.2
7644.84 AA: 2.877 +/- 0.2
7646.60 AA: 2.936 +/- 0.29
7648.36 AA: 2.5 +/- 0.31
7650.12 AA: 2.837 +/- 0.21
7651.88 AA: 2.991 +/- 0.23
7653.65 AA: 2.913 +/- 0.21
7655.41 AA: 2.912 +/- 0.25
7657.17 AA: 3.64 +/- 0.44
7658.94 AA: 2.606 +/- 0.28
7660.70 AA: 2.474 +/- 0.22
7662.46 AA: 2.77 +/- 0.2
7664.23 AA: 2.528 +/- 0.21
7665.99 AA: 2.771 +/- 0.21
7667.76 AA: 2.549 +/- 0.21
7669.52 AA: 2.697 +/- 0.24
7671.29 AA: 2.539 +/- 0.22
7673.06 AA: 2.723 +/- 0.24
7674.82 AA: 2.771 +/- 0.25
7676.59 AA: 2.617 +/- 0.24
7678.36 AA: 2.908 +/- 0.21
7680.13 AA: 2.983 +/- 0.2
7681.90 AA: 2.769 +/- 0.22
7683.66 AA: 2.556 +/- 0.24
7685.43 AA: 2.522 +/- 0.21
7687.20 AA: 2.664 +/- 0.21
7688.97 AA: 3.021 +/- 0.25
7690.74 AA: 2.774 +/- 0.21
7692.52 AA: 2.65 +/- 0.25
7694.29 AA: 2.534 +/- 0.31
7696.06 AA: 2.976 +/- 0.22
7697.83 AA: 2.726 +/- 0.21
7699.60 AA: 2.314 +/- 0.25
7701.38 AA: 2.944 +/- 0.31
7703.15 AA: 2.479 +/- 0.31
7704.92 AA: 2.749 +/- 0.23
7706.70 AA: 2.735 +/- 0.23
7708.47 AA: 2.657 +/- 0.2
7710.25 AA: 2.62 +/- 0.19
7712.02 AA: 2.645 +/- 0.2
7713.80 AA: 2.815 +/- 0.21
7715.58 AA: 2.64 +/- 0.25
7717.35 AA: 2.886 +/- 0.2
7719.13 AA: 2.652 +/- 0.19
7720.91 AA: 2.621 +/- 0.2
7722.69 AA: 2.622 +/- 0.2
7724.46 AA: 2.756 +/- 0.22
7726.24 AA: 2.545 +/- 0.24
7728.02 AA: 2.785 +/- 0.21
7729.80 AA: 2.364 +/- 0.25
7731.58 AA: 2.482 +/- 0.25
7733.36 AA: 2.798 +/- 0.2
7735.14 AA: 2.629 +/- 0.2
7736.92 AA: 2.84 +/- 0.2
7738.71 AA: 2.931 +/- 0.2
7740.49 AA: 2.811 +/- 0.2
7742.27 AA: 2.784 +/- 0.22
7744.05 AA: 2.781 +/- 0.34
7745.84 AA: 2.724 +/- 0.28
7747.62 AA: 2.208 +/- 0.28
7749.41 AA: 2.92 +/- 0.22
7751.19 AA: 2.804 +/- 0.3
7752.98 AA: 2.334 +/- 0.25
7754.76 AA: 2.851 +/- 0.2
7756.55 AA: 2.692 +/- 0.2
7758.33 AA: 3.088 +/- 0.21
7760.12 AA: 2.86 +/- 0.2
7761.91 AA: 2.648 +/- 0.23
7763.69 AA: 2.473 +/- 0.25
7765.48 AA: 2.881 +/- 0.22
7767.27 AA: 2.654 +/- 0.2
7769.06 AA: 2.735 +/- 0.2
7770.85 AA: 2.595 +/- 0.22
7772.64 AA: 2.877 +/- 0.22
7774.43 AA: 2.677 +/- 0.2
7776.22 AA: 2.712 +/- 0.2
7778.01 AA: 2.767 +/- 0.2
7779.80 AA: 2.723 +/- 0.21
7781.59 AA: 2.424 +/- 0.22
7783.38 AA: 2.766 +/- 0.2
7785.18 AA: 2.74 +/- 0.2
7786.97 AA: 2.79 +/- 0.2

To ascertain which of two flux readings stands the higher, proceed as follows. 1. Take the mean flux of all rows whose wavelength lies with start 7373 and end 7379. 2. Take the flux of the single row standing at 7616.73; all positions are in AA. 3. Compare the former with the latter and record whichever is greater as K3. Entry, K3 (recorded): 2.95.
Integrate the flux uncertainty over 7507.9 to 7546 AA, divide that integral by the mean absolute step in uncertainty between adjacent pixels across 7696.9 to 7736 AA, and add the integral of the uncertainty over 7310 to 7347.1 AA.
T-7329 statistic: 487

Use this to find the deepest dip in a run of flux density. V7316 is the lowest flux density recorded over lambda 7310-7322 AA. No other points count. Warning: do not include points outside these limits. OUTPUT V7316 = 2.434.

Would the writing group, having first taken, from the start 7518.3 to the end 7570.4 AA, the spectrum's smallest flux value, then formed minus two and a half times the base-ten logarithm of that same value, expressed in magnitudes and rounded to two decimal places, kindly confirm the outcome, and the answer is -0.96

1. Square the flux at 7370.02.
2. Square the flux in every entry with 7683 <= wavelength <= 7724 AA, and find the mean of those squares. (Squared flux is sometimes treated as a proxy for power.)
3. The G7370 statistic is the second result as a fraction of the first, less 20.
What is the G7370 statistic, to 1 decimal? -19.3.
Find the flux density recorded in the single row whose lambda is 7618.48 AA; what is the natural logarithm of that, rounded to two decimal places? 0.98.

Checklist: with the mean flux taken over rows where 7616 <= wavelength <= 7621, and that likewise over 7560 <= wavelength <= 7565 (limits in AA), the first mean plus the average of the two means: 5.1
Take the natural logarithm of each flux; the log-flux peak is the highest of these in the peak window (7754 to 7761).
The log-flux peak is 1.13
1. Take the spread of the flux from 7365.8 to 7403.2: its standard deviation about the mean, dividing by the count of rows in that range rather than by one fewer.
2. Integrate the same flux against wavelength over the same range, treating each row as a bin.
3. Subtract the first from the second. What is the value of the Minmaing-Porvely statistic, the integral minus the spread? 110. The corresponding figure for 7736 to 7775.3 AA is 107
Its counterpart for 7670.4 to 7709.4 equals 105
